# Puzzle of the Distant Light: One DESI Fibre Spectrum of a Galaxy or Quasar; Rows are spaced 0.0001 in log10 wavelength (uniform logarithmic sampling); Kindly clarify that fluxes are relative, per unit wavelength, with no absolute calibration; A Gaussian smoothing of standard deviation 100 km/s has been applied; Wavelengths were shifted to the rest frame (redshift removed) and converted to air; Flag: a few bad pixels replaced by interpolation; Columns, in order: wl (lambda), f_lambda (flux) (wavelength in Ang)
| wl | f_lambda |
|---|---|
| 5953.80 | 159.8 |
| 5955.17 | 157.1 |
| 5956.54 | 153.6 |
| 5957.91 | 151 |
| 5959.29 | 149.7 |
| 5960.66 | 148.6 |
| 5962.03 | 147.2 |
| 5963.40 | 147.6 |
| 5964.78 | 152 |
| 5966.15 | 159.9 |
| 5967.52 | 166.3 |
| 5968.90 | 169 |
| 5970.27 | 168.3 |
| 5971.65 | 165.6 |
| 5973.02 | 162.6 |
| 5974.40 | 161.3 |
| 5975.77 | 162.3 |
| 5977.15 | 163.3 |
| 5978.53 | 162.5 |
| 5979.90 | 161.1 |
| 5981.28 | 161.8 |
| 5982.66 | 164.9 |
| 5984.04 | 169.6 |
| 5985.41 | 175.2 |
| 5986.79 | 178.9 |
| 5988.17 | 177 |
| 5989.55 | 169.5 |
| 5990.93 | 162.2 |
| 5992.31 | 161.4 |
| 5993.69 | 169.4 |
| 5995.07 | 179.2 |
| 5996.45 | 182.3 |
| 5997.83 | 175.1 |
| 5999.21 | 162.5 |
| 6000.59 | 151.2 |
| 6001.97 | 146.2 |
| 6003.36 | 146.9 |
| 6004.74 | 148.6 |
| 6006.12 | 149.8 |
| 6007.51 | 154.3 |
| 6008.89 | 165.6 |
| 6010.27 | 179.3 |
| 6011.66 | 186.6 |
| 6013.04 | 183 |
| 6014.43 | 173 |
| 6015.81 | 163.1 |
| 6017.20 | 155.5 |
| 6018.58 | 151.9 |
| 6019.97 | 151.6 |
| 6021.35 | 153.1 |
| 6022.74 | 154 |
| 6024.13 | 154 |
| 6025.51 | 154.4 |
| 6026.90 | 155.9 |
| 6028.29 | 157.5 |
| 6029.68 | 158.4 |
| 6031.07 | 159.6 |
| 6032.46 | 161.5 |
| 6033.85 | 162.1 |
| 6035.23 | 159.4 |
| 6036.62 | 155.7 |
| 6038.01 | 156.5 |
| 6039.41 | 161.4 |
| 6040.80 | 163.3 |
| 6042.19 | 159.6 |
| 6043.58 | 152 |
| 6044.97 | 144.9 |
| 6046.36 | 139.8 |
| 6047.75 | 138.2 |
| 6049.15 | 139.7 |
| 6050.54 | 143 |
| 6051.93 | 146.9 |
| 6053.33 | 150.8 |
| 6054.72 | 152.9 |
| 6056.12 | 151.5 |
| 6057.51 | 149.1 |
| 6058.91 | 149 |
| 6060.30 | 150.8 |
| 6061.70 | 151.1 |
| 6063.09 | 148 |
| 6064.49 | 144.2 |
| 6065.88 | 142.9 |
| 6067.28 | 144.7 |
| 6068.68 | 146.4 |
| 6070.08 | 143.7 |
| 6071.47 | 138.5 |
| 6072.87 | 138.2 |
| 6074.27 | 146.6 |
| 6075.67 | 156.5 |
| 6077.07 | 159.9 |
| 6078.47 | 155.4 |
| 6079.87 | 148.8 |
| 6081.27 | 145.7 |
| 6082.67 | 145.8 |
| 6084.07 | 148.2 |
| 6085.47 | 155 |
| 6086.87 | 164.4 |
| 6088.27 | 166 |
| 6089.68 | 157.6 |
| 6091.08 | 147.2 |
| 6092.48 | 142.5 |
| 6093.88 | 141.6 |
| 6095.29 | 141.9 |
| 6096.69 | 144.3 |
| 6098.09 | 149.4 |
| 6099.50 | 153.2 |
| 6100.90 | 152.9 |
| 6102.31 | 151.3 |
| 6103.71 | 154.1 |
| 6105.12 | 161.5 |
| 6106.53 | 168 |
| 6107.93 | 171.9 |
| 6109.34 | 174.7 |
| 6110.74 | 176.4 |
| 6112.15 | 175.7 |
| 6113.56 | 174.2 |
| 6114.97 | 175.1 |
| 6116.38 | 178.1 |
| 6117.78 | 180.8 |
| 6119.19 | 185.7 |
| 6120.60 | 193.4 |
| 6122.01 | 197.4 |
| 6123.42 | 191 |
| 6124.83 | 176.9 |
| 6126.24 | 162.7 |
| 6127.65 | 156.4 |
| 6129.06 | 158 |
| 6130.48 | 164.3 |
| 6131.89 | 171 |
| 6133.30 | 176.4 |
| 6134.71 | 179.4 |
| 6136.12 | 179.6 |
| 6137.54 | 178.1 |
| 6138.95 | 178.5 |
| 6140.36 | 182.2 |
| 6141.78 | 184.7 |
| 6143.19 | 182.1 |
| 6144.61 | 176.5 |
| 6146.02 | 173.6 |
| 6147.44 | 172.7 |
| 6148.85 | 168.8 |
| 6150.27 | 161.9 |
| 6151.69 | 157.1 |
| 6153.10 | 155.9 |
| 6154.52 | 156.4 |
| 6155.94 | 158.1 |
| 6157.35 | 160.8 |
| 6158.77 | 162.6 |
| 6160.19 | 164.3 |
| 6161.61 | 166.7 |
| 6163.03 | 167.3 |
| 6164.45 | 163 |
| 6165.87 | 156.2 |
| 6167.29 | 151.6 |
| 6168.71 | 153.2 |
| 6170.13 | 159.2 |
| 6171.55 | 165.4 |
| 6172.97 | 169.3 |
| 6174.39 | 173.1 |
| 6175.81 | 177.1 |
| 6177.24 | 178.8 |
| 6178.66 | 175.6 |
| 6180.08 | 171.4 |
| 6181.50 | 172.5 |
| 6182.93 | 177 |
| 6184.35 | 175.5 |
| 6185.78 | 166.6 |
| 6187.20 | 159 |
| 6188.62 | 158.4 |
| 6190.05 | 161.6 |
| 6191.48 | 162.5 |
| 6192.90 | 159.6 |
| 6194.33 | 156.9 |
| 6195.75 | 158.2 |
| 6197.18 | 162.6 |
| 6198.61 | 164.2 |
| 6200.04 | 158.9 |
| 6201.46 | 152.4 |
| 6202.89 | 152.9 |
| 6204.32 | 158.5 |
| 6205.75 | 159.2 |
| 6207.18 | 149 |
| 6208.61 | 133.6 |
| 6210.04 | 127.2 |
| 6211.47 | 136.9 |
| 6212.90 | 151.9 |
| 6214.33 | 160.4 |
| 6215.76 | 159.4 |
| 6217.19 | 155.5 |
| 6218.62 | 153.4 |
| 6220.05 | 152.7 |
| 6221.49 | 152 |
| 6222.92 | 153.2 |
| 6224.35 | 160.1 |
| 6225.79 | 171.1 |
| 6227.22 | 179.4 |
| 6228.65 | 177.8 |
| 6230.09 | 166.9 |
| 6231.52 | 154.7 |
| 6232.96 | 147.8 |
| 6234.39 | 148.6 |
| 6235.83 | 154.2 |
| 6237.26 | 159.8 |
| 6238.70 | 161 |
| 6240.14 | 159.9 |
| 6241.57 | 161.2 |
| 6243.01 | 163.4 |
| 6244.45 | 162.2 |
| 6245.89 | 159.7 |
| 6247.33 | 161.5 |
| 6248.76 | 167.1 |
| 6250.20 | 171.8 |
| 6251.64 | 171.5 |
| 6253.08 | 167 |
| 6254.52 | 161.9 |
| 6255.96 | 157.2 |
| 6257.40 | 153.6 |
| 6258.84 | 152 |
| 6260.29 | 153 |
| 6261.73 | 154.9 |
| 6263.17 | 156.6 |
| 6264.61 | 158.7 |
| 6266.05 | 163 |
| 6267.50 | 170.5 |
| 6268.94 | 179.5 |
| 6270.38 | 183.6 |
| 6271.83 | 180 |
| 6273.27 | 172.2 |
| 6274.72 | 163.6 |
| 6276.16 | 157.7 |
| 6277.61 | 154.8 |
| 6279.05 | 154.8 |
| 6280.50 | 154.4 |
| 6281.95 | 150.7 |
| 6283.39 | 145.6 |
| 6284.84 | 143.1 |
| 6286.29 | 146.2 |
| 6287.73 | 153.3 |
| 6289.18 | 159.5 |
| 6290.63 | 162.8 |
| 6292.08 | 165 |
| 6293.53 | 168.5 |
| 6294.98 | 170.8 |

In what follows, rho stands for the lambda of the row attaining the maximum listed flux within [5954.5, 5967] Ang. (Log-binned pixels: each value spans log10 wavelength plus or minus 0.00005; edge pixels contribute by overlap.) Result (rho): 5966.15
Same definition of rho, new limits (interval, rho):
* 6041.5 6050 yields 6042.19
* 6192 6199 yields 6198.61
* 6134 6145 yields 6141.78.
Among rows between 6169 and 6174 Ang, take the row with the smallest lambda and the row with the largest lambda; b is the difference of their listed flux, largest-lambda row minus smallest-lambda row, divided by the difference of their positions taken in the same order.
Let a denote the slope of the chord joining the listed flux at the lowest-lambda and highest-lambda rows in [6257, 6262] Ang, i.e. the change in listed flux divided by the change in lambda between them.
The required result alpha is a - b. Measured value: -3.3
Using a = 0.3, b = 3.6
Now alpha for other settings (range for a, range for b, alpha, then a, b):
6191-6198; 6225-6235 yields 2.6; 0.0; -2.6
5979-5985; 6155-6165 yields 1.5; 2.1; 0.6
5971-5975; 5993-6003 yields 1.2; -1.6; -2.8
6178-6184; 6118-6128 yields 3.8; 0.3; -3.5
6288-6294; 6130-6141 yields 0.3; 2.1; 1.8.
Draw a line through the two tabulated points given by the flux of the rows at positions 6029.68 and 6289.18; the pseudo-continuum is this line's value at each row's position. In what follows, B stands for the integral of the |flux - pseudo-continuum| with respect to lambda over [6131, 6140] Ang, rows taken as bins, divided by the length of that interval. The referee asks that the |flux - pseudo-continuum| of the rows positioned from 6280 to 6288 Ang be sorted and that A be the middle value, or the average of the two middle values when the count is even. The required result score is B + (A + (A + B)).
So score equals 59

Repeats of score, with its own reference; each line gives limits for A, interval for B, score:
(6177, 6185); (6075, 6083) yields 47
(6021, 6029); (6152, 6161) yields 14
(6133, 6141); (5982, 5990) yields 69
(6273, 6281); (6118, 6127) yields 60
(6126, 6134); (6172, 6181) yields 39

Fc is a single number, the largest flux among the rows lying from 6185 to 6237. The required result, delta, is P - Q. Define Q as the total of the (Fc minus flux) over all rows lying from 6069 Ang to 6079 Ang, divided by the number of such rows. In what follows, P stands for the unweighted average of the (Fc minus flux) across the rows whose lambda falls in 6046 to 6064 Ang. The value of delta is 1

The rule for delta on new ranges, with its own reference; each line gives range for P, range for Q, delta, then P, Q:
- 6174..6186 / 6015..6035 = -18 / 5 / 23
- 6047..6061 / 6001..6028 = 12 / 32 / 20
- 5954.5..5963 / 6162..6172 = 8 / 28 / 20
